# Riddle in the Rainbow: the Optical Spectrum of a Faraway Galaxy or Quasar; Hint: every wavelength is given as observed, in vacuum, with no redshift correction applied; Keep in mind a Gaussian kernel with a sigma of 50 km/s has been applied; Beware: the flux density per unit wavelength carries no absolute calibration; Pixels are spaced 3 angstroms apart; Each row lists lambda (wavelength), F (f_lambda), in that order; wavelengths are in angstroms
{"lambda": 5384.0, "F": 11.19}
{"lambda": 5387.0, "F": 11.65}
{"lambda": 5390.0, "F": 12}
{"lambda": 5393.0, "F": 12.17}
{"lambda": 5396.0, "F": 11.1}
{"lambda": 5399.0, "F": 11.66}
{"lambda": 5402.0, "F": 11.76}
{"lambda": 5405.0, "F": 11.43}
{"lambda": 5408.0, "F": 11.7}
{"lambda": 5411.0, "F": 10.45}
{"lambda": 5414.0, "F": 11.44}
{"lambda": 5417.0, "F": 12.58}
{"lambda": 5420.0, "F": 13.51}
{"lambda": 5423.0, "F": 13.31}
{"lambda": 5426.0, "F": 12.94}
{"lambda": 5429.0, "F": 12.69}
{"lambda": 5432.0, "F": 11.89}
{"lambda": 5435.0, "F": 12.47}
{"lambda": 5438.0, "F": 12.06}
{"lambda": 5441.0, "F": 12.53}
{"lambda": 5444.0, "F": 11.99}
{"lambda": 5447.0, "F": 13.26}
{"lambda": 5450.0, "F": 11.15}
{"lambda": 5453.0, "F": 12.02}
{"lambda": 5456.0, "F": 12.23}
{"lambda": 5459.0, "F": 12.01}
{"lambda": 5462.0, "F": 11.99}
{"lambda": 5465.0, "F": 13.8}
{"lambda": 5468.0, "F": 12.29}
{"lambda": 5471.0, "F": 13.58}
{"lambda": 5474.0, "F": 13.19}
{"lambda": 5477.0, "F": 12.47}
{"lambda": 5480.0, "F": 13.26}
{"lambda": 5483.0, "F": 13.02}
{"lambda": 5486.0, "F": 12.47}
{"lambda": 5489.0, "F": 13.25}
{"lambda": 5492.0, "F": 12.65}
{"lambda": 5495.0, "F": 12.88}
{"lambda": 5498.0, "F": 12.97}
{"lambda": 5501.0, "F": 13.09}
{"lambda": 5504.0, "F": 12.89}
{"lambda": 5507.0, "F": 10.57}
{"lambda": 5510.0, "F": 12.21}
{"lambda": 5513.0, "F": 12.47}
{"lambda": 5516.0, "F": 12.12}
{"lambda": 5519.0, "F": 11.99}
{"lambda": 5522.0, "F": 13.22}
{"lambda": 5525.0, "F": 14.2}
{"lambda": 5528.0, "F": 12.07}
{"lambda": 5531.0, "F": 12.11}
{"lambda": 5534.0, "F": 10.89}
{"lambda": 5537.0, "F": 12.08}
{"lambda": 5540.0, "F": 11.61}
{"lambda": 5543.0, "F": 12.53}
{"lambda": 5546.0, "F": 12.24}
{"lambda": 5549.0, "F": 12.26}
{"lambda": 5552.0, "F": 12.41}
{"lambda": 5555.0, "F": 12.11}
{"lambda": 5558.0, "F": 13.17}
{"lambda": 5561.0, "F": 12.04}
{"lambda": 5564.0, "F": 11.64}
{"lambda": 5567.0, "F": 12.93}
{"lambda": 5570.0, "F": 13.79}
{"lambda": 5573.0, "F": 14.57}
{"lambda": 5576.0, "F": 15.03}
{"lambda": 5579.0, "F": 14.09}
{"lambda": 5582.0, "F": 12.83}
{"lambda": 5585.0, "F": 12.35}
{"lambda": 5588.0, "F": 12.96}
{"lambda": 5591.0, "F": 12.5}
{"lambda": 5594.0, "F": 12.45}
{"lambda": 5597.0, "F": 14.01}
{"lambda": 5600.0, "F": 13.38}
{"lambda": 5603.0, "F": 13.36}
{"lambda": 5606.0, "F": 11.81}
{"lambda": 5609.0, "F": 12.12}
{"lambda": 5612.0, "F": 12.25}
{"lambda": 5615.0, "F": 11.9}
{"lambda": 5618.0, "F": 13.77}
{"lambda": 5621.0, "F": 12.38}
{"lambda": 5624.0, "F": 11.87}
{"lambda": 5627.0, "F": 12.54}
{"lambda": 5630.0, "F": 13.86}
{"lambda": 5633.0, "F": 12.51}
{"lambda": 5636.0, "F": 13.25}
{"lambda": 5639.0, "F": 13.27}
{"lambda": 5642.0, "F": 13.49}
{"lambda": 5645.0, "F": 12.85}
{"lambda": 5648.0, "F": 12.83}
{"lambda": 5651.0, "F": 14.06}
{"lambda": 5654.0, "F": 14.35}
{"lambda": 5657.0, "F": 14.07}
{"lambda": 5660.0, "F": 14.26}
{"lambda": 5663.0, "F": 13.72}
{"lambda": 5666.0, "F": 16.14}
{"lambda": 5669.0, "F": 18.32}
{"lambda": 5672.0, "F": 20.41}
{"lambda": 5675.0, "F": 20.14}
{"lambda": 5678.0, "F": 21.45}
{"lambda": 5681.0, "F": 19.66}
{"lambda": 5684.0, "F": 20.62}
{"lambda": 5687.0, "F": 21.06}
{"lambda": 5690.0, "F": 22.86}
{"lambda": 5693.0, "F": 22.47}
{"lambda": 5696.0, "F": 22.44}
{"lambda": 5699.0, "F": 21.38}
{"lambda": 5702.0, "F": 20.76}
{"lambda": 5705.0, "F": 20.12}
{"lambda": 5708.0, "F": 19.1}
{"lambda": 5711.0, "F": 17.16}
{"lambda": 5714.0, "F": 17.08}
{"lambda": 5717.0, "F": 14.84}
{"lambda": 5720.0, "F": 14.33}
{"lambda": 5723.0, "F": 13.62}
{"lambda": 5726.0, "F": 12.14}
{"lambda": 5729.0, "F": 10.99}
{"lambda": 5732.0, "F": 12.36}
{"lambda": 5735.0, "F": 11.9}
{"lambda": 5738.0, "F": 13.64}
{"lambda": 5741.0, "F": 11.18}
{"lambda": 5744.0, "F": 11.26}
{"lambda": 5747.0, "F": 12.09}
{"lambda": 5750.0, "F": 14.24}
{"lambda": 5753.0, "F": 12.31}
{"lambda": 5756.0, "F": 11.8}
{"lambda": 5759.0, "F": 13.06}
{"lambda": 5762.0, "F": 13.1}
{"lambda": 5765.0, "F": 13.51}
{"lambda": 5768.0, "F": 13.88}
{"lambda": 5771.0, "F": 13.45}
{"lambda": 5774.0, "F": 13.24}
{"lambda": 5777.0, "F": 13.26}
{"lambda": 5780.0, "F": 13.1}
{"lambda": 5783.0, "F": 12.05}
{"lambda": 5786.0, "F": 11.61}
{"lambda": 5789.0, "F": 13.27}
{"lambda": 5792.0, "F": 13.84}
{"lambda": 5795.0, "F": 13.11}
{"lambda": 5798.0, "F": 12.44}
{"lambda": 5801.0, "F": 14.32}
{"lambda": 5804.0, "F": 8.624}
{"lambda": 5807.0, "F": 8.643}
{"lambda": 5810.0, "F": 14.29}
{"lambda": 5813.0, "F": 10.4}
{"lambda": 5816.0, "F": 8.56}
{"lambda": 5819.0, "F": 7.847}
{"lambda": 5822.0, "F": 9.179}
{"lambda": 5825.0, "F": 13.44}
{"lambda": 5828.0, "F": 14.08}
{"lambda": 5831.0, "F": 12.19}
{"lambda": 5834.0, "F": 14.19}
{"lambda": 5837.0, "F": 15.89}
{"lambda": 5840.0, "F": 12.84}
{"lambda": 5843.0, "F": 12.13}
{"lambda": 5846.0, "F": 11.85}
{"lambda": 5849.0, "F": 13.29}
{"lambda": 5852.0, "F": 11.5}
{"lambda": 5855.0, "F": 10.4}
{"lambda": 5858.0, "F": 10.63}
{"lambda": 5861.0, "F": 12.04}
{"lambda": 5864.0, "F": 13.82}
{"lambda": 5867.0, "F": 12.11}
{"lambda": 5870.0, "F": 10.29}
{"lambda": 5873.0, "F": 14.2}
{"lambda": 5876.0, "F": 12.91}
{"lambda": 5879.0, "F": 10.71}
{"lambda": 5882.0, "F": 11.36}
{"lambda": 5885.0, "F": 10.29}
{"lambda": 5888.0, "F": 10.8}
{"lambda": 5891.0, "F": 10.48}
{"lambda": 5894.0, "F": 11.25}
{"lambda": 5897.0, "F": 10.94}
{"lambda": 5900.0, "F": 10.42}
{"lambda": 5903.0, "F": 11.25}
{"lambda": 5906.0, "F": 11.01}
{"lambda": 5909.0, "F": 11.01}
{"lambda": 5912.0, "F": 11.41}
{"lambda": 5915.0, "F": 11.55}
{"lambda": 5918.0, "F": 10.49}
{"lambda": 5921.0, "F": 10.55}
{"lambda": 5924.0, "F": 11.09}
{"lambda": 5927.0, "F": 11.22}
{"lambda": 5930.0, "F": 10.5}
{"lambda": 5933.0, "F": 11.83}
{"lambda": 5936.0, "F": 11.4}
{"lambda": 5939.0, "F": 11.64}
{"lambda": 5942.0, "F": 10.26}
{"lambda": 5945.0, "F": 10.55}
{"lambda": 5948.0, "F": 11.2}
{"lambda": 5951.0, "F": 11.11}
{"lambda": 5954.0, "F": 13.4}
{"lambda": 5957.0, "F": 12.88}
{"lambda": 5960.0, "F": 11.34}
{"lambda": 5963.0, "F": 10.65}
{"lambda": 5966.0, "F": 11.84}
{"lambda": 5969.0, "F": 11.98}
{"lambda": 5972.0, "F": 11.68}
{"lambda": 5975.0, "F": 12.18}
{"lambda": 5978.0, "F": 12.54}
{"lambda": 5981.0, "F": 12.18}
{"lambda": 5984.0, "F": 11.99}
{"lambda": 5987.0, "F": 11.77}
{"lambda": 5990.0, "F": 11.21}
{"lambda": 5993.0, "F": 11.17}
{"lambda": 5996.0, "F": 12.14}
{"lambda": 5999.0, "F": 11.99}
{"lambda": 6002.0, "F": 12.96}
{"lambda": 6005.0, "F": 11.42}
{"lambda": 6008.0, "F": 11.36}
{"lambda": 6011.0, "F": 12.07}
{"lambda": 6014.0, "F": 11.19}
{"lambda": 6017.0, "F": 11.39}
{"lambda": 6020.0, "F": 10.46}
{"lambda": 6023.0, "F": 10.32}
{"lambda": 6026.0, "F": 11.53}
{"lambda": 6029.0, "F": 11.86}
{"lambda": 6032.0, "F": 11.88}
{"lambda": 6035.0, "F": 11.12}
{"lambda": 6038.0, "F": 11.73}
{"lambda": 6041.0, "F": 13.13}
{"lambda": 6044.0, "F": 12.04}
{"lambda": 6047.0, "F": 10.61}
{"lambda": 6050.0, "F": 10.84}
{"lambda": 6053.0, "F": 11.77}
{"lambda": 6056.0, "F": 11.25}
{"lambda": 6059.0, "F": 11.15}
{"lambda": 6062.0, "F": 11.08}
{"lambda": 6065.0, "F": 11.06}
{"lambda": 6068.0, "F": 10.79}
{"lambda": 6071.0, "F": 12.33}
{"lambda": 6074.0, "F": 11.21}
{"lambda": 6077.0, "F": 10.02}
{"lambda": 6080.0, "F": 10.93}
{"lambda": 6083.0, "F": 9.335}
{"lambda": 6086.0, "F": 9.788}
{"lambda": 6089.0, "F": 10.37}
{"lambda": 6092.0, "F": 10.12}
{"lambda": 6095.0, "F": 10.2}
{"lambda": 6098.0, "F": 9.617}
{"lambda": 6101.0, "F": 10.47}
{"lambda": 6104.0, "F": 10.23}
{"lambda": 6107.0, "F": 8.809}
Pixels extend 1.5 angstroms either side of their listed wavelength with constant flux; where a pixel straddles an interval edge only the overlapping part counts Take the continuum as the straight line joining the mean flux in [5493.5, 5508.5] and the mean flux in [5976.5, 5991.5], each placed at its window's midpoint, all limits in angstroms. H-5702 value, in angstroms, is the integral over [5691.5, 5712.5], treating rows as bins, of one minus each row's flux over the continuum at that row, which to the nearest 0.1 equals -14.1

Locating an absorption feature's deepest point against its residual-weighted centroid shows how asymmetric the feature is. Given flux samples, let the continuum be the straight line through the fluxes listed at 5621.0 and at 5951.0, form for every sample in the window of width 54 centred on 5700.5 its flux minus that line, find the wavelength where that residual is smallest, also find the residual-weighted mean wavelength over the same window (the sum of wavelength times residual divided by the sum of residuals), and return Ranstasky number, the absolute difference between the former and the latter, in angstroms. 31.3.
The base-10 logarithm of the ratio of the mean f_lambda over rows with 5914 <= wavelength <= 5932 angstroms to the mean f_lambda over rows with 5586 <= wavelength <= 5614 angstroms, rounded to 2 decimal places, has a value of -0.07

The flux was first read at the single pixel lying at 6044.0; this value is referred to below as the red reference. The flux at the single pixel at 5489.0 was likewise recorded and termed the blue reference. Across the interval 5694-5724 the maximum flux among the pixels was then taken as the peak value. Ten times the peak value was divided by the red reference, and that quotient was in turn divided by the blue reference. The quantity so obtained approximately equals 1.4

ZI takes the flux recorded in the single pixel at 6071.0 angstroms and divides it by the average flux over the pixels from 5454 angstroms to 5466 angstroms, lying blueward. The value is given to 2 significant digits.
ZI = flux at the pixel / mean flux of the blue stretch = 0.99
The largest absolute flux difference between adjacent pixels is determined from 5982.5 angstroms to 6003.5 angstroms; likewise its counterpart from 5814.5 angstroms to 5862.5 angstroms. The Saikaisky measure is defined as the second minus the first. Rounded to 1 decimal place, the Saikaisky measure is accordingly 3.3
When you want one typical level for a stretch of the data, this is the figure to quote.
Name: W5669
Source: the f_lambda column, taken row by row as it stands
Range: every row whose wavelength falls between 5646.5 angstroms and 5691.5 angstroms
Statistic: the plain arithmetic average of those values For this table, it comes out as 17.6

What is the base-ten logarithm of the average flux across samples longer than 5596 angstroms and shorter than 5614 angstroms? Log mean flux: 1.11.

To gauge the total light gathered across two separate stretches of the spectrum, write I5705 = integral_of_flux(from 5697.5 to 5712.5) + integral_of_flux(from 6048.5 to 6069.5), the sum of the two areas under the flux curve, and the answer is 529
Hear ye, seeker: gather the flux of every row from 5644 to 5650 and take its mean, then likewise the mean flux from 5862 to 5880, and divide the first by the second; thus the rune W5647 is 1.0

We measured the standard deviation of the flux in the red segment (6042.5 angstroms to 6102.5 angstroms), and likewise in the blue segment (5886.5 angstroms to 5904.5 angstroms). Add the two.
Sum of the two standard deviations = 1.1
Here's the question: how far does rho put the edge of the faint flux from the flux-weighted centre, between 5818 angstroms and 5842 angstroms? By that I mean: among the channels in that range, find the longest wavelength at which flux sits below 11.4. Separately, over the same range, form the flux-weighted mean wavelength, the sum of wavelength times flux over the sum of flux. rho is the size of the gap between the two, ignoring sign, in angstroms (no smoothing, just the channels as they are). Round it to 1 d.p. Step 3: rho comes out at 8.5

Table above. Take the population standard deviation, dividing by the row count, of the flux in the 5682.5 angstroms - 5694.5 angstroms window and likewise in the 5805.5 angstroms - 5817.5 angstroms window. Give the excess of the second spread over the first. 1.4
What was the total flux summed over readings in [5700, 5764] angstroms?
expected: 297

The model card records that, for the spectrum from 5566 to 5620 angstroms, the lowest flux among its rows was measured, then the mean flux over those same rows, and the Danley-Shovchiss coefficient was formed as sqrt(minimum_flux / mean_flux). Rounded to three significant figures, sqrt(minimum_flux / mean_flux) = 0.949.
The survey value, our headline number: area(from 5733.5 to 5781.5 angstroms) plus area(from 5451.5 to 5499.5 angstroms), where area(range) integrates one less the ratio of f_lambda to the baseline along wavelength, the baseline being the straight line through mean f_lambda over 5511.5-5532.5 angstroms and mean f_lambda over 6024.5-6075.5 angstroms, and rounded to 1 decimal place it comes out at -3.0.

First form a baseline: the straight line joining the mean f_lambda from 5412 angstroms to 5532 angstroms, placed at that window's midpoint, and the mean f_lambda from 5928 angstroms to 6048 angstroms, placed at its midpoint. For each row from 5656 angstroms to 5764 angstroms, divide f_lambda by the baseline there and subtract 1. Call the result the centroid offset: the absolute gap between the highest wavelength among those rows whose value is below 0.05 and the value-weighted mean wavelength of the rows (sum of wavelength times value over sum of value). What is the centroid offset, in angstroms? 64.2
